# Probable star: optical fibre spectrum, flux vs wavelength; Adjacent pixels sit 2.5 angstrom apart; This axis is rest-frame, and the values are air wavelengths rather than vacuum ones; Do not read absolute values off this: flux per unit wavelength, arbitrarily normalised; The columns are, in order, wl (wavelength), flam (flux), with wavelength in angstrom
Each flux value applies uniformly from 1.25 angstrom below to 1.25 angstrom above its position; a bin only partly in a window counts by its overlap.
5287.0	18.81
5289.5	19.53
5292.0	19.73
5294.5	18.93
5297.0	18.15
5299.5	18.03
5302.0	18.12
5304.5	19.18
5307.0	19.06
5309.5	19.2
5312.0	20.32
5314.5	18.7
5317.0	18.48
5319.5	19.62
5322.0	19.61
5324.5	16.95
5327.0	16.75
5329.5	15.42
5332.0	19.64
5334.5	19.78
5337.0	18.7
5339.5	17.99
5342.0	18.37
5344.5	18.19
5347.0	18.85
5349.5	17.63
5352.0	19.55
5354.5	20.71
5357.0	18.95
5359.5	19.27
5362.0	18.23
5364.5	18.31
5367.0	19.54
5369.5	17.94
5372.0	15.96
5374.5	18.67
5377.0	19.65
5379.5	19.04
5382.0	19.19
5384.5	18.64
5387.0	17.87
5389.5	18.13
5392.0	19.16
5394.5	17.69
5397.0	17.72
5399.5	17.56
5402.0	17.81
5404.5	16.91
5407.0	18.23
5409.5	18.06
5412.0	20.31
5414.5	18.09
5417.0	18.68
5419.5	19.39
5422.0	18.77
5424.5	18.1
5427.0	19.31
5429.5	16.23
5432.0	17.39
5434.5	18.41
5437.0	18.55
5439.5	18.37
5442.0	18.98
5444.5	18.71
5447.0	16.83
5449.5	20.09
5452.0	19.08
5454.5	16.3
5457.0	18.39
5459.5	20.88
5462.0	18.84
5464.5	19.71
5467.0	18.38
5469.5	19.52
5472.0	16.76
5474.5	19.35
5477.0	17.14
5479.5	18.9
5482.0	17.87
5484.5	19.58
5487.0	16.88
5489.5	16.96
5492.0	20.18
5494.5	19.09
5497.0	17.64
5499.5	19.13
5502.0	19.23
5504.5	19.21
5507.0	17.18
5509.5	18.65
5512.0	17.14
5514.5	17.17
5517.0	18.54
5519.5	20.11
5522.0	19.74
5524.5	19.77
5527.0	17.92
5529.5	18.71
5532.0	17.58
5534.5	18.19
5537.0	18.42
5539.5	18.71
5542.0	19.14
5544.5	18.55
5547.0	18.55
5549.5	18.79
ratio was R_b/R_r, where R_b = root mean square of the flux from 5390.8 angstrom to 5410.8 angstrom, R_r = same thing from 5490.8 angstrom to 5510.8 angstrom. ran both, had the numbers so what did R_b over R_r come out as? 0.952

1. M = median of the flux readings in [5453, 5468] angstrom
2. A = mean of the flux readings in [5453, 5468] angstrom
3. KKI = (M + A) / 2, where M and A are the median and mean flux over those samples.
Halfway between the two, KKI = 18.7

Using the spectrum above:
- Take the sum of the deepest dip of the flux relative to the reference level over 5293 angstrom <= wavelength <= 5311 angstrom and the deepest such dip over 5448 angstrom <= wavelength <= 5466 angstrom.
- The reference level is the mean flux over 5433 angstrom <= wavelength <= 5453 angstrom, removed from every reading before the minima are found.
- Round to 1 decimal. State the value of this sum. -2.9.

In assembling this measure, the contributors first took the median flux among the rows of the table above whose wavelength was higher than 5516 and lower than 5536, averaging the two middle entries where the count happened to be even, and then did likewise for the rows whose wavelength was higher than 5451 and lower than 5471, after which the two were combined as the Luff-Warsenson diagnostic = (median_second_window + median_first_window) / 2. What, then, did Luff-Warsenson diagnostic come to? 18.8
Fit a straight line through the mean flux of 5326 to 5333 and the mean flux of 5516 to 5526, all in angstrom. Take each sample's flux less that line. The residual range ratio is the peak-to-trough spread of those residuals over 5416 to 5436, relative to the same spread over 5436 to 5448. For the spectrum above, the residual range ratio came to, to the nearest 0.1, 1.5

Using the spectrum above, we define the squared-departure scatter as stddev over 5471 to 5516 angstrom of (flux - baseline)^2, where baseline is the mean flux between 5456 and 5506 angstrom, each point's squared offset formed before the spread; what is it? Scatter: 1.2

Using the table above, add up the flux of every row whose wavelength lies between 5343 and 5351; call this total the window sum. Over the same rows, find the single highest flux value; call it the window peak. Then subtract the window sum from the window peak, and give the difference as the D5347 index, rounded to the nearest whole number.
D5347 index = -36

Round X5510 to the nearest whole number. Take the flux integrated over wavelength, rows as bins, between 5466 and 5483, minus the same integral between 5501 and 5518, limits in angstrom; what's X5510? 2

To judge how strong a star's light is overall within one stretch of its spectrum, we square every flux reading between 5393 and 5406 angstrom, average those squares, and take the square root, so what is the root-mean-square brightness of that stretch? 17.5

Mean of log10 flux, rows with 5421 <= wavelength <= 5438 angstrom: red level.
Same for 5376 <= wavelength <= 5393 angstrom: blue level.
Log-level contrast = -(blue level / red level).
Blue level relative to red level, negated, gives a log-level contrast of -1.013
